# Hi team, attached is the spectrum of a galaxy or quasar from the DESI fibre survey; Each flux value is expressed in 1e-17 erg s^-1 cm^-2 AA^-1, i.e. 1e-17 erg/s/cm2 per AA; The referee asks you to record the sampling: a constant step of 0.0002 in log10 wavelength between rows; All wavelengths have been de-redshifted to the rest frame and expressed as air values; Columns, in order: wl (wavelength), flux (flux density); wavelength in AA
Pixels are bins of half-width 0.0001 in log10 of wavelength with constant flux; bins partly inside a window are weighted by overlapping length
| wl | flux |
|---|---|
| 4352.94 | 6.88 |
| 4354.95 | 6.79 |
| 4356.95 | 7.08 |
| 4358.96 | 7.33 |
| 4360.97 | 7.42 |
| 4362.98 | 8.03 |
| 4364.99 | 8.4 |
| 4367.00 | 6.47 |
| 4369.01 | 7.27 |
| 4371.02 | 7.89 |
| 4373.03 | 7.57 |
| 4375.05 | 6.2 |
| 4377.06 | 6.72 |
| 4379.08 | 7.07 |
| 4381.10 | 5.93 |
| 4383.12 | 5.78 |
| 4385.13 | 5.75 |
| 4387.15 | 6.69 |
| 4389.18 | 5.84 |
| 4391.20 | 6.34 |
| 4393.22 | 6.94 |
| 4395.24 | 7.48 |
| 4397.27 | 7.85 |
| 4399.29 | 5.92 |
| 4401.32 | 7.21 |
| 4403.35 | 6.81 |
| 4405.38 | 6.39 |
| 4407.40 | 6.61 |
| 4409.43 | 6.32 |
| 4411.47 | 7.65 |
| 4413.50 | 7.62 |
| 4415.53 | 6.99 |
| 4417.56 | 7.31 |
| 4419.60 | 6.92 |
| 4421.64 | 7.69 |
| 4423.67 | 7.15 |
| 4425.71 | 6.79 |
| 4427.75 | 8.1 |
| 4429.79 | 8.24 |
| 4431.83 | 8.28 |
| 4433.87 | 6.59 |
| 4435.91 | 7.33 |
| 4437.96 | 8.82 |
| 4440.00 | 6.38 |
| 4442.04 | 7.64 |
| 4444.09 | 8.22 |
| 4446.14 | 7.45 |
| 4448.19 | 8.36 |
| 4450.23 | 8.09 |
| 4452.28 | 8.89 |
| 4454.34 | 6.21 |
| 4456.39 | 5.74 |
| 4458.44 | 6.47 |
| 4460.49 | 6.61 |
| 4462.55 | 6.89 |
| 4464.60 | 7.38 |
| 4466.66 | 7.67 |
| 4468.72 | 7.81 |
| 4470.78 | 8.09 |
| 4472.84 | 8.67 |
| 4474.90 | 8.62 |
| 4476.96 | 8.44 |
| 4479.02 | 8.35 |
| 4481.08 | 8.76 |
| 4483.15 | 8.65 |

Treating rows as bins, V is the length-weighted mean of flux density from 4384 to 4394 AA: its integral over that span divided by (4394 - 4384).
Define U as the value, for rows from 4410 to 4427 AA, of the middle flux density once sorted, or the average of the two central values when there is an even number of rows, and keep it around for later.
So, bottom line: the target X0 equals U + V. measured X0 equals 13.5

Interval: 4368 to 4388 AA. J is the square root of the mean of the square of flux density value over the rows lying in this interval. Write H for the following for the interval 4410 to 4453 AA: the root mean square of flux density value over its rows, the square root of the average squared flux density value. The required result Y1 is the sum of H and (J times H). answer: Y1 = 59.3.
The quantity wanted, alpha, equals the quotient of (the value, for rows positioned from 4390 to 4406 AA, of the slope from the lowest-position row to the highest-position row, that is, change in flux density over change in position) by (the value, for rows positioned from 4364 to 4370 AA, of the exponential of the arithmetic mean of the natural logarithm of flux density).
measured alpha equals 0.000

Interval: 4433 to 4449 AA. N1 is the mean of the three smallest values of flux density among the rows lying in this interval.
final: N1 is 6.8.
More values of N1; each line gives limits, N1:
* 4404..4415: 6.4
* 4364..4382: 6.2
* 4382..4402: 5.8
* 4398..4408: 6.3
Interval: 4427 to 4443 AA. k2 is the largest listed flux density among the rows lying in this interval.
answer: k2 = 8.82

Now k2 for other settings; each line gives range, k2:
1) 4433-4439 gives 8.82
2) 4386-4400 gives 7.85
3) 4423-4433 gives 8.28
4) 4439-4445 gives 8.22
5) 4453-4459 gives 6.47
